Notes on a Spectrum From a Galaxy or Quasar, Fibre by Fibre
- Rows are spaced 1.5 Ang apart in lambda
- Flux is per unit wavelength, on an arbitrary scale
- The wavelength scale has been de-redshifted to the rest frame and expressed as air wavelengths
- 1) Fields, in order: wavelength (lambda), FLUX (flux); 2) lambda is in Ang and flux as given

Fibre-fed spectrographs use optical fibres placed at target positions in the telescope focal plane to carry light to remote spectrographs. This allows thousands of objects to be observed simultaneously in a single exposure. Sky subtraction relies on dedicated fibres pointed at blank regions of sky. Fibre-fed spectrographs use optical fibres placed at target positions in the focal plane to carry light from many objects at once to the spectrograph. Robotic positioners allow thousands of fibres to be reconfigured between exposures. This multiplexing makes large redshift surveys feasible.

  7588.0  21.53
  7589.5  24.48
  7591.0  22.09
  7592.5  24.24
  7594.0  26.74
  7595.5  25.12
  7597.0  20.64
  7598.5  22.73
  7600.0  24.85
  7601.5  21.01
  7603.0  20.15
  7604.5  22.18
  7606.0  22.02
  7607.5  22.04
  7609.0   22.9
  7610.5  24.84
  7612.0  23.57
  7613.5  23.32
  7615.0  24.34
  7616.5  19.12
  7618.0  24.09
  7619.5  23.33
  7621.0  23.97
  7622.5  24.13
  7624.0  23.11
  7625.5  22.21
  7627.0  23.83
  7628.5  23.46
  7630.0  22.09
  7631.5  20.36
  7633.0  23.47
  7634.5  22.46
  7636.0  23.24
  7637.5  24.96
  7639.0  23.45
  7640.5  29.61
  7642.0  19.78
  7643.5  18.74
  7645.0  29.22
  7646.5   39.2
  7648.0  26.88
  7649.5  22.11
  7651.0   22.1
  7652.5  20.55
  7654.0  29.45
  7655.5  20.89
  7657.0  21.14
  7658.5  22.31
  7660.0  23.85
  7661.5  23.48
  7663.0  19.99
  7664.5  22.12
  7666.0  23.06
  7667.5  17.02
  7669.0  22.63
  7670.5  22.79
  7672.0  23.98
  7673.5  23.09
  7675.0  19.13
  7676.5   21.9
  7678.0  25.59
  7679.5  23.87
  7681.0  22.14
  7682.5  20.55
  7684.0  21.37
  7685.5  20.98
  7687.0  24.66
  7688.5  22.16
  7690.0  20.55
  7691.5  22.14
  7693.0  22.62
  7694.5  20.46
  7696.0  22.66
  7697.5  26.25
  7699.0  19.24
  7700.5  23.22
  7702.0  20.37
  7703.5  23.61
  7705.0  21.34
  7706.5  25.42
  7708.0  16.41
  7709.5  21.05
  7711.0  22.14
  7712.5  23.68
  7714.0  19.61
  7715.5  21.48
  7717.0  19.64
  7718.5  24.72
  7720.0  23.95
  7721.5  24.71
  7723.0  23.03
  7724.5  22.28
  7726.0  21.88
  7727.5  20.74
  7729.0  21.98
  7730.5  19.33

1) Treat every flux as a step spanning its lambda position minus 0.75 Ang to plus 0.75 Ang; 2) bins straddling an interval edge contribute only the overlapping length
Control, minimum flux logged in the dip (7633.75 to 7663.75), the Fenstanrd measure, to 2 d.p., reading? 18.74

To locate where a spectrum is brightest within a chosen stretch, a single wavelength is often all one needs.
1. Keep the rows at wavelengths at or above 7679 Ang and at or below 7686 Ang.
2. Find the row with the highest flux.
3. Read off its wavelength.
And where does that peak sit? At 7679.5 Ang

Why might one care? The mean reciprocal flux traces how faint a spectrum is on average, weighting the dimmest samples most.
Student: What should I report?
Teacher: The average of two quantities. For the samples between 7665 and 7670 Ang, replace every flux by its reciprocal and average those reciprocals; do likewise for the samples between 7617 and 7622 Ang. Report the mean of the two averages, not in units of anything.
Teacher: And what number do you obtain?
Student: 0.0454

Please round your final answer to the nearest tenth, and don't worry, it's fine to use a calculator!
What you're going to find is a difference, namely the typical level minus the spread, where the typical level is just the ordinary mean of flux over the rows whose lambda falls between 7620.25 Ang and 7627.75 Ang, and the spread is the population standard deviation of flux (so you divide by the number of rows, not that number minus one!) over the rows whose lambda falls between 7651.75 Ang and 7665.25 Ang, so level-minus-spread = 20.7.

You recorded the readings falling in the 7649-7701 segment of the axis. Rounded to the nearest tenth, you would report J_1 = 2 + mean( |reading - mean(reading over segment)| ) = 3.5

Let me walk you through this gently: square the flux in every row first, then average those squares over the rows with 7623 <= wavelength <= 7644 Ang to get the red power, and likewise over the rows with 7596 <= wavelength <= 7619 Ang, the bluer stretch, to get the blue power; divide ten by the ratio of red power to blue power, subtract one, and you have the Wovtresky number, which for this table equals 8.6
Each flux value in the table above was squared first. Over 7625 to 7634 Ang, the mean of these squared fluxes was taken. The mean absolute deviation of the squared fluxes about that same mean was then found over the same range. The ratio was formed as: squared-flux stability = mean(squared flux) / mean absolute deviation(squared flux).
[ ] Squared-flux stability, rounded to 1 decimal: 11.2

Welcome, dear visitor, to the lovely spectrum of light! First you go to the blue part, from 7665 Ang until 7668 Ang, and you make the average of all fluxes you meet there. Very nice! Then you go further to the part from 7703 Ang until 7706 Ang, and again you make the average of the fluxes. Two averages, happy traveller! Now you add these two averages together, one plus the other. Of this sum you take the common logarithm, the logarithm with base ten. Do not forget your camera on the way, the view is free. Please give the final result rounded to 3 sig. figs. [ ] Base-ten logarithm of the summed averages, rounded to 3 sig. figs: 1.63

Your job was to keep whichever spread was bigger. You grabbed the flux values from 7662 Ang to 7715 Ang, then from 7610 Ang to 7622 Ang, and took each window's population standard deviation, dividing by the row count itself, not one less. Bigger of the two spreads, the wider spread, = 2.15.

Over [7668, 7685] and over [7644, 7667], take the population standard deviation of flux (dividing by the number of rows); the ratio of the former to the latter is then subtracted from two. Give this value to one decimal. 1.7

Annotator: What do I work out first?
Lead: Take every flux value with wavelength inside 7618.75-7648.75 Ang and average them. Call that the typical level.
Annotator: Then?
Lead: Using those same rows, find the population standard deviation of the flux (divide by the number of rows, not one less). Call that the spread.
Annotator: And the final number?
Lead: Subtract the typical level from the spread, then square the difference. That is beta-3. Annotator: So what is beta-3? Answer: 404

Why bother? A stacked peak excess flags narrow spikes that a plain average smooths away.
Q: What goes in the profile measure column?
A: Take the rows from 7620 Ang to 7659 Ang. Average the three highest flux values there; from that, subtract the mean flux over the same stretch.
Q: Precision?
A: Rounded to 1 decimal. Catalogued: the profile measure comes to 8.8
